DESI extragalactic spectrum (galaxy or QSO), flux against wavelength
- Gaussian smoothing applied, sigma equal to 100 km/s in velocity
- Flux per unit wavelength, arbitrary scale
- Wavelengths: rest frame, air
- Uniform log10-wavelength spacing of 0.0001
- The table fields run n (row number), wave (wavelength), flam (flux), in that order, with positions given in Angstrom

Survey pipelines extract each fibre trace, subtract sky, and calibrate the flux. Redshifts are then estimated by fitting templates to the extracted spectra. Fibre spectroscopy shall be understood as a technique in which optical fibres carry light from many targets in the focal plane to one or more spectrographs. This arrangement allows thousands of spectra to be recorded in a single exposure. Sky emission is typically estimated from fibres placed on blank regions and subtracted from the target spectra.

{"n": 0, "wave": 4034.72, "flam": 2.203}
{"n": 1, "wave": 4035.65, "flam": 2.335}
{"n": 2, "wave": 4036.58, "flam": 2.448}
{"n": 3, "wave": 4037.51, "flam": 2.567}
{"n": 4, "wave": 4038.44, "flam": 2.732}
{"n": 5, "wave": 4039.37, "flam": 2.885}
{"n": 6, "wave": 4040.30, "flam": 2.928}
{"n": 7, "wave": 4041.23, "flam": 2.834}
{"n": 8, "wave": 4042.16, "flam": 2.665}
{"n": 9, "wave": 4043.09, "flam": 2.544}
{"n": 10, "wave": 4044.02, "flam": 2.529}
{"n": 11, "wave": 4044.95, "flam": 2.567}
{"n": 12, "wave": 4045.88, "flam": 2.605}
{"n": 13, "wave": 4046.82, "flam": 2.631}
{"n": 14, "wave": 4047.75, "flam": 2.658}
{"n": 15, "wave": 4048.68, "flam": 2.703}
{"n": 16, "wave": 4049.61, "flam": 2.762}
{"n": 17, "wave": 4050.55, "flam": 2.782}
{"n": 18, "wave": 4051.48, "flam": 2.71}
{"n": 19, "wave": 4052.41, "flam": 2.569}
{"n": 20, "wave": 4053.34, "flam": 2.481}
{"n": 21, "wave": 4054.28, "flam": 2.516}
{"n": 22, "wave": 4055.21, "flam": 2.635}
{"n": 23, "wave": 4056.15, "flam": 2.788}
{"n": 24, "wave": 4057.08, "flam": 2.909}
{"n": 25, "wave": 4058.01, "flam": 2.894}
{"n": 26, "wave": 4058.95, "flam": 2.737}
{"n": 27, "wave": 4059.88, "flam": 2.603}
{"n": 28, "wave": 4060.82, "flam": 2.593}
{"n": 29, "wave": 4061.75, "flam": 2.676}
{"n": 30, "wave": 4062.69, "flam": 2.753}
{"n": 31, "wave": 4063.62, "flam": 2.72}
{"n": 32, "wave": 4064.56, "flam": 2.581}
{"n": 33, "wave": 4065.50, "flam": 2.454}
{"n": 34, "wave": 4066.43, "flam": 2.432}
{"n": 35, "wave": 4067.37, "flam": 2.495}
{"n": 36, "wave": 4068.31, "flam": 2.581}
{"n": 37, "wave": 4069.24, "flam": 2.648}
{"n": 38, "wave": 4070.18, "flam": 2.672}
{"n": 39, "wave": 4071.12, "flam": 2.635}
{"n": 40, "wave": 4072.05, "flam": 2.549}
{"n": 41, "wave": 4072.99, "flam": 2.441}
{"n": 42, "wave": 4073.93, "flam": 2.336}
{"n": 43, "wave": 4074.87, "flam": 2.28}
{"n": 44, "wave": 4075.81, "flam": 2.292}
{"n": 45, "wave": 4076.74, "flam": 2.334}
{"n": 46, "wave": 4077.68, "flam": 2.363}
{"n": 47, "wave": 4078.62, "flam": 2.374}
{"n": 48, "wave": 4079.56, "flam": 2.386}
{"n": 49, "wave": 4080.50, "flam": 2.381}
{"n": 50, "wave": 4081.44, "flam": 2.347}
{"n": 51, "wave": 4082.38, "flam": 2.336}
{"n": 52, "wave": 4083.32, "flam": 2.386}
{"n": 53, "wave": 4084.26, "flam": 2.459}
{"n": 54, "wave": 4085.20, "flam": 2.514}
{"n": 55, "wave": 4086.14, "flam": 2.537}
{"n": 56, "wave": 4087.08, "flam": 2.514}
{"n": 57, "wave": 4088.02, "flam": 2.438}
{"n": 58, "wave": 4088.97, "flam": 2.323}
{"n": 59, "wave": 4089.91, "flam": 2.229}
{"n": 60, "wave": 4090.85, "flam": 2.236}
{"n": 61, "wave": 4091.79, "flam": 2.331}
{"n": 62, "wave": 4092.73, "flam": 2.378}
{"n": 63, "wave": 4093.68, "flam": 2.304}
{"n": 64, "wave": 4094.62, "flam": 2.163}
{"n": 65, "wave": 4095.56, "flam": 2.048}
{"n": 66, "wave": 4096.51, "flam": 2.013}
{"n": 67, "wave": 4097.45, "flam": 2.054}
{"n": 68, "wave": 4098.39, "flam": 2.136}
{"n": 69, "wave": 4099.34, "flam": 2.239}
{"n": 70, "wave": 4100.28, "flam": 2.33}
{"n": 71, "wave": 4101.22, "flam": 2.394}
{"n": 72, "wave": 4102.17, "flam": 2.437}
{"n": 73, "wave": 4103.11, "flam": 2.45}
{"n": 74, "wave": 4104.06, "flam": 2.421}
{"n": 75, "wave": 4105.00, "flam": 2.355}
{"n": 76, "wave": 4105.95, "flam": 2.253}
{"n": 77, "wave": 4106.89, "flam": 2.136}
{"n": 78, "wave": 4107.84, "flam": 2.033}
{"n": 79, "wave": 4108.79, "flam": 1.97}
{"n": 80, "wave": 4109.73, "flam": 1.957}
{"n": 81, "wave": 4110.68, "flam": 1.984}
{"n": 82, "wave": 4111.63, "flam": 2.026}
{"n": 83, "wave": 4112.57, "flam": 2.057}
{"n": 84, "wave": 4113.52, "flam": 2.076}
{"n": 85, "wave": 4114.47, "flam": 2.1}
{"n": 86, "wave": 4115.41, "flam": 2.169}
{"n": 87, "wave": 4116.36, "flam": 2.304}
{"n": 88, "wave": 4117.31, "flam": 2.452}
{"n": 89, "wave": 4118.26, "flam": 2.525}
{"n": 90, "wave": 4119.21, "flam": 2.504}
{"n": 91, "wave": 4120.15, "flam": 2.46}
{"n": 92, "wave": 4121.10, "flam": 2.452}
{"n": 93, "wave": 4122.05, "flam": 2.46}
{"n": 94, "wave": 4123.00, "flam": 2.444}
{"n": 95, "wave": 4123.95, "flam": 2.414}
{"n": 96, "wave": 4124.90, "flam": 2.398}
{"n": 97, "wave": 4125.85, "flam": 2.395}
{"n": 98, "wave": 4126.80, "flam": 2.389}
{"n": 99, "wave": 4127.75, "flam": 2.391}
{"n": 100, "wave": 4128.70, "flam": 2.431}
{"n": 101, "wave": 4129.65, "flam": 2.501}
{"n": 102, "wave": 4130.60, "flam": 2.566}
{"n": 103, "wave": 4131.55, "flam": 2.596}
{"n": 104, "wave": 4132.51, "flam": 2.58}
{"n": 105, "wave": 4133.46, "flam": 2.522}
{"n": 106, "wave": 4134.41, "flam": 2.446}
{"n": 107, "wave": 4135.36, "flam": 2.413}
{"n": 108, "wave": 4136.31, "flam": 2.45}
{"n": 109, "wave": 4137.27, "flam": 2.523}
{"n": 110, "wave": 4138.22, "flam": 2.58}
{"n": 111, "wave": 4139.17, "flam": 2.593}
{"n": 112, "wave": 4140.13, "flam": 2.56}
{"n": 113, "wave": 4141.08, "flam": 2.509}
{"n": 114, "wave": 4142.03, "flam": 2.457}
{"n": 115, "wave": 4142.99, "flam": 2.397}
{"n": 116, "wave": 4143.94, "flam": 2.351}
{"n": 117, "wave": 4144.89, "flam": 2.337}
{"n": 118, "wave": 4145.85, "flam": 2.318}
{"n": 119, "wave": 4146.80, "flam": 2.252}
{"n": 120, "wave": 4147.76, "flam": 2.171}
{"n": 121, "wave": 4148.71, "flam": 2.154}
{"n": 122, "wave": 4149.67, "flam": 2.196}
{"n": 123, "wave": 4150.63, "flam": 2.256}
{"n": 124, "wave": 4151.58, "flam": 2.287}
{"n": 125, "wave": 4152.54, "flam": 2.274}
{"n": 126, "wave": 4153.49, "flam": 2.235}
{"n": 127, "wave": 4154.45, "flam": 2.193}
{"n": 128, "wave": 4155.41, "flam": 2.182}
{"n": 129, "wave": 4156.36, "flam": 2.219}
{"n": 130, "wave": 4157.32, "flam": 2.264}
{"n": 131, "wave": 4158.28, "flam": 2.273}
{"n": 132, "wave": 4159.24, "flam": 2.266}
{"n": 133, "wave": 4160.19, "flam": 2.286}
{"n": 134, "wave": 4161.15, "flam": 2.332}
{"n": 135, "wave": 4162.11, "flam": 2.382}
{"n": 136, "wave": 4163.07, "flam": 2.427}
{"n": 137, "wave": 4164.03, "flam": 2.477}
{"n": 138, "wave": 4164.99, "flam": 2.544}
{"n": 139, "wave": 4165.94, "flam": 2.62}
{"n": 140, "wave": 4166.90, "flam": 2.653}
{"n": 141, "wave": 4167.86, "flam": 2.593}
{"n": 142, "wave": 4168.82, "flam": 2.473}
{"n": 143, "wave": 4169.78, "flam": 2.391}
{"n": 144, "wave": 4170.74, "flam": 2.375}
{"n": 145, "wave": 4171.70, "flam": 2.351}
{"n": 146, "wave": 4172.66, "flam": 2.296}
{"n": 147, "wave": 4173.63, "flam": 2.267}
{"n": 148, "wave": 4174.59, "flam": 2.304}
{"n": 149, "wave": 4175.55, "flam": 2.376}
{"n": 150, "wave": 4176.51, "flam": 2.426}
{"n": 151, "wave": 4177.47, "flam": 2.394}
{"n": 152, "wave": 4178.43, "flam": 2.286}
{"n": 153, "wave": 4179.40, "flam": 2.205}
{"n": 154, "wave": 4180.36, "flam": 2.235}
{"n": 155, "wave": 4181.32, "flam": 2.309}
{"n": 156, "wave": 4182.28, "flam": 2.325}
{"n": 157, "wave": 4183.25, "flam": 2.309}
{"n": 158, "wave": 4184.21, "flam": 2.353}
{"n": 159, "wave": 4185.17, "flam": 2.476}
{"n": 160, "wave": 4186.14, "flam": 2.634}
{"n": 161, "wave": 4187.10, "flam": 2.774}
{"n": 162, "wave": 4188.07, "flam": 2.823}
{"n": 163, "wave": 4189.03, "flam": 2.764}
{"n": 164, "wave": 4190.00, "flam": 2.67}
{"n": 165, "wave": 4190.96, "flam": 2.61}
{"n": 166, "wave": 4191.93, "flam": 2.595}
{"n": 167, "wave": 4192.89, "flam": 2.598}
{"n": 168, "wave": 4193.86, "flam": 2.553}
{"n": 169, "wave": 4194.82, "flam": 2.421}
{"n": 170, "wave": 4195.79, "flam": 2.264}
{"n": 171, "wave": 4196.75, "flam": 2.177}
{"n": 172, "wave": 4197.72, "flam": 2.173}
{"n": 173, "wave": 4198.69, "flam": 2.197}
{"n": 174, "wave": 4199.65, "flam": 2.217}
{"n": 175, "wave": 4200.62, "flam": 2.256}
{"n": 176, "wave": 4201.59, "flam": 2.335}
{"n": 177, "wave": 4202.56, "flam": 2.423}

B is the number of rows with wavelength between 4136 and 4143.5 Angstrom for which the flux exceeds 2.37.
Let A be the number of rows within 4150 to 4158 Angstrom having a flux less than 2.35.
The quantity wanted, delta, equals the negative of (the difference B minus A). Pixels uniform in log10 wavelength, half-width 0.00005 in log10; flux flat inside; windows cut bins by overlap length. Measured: 0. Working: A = 8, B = 8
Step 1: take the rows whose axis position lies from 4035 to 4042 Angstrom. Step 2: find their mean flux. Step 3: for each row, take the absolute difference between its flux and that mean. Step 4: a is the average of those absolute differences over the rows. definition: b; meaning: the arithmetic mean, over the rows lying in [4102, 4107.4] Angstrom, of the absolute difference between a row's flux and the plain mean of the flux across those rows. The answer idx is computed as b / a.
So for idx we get 0.5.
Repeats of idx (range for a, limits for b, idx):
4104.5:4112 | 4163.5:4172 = 0.8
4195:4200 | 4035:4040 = 6.2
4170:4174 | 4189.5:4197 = 3.7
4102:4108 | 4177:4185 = 0.3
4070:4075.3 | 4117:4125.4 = 0.2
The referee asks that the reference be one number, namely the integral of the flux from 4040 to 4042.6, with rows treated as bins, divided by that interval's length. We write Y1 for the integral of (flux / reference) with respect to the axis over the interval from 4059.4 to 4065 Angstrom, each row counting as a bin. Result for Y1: 5.30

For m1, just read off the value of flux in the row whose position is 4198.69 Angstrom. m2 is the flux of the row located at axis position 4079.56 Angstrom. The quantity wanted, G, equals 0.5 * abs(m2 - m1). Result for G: 0.09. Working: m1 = 2.197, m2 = 2.386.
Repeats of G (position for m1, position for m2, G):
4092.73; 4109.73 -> 0.21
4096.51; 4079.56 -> 0.19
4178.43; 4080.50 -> 0.05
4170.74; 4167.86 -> 0.11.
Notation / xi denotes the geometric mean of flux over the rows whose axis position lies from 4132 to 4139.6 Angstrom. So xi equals 2.51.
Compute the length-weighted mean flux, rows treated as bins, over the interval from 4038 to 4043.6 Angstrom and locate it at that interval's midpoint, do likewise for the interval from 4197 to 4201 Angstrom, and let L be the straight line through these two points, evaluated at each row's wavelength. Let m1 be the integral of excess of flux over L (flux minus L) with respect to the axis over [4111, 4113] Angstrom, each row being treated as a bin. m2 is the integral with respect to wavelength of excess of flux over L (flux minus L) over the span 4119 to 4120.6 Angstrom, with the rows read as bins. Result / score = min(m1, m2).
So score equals -0.95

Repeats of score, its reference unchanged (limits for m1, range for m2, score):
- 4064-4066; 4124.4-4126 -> -0.31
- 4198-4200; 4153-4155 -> -0.30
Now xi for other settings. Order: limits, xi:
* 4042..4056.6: 2.63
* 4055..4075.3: 2.60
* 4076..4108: 2.31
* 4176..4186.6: 2.36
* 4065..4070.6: 2.55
